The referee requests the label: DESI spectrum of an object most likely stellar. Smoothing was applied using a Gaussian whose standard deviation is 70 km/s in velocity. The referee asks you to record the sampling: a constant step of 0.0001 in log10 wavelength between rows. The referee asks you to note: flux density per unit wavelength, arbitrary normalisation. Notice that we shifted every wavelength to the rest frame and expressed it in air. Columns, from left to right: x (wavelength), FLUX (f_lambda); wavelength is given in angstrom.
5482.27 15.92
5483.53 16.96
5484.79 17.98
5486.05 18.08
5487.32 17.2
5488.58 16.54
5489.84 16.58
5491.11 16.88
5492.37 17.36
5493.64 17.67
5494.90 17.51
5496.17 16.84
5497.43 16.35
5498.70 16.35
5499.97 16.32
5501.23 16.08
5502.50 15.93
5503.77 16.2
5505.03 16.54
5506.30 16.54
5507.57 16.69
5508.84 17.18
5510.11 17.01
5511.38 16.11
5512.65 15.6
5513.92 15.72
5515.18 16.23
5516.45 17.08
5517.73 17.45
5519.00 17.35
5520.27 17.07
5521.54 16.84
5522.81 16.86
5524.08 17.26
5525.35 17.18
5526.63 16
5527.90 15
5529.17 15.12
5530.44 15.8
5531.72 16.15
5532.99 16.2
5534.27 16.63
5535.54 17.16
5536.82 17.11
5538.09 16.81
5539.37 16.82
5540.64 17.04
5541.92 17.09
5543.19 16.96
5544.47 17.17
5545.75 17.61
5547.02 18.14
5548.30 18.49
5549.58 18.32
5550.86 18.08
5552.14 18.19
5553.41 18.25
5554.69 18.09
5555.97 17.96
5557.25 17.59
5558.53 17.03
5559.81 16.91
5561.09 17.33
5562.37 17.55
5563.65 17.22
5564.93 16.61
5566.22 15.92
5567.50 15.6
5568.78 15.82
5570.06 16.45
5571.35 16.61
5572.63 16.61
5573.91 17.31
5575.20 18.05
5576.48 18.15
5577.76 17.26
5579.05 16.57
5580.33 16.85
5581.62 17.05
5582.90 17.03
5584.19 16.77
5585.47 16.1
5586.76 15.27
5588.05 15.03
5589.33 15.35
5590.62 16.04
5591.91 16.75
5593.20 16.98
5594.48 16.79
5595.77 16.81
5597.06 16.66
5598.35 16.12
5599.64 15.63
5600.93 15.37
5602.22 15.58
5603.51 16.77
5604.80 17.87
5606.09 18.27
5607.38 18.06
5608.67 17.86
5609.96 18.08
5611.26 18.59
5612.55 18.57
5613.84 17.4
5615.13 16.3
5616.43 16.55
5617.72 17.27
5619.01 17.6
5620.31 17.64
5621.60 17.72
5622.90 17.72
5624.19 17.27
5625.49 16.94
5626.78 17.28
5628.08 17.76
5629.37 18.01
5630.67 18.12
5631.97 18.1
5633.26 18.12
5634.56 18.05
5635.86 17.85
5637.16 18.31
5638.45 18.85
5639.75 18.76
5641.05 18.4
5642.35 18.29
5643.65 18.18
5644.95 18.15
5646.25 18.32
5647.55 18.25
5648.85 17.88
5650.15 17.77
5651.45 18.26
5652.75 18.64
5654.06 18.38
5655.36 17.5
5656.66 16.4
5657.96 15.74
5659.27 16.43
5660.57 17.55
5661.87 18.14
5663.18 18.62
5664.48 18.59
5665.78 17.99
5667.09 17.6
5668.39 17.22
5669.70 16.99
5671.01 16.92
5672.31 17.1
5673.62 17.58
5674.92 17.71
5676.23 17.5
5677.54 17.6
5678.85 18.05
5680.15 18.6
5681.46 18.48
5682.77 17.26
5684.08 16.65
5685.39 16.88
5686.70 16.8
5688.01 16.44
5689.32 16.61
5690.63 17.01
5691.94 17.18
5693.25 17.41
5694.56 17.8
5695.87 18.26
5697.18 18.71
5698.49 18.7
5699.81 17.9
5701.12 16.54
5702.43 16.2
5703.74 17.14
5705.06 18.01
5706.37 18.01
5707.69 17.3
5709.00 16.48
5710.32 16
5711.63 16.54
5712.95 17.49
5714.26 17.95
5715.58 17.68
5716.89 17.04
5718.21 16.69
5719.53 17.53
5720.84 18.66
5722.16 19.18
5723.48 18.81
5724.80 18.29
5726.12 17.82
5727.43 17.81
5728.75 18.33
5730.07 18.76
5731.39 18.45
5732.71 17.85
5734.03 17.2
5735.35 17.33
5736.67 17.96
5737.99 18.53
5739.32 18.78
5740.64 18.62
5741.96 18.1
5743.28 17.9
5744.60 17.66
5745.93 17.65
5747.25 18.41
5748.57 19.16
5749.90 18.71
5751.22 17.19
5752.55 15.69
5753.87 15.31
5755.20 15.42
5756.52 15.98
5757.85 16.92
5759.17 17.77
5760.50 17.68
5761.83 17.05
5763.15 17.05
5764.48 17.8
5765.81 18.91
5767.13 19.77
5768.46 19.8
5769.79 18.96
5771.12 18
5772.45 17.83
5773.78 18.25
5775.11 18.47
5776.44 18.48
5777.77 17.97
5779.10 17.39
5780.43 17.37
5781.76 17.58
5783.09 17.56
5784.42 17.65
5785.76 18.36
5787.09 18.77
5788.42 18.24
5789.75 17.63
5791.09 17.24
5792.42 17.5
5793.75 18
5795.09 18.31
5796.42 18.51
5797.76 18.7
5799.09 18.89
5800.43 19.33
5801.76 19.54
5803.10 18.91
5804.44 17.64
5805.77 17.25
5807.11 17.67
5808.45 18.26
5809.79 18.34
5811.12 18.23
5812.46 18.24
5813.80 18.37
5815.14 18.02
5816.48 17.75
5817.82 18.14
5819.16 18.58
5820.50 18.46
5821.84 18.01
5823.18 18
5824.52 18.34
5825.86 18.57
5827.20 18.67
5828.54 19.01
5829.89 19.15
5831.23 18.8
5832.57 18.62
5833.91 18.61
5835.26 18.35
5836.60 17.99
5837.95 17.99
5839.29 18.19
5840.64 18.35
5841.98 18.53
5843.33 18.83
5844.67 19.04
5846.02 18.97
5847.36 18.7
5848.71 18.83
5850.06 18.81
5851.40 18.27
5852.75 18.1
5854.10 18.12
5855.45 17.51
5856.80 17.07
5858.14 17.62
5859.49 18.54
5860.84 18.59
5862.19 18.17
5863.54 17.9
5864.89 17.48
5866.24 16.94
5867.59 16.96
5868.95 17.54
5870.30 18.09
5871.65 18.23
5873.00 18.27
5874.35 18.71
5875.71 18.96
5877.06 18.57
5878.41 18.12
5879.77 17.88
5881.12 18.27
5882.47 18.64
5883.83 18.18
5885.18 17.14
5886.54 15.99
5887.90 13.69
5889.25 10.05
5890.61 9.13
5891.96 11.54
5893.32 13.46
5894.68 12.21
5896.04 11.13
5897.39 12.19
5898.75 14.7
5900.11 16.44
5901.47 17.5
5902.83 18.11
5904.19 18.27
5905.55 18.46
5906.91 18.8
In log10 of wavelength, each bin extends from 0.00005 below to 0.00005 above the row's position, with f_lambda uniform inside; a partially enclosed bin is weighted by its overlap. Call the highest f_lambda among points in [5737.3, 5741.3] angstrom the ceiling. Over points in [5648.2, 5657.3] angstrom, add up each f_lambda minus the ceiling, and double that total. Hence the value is -13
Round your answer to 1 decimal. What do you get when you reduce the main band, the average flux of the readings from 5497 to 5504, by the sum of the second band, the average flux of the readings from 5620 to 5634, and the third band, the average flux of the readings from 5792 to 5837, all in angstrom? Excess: -19.9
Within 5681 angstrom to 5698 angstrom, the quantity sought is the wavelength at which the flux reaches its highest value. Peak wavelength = 5697.18 angstrom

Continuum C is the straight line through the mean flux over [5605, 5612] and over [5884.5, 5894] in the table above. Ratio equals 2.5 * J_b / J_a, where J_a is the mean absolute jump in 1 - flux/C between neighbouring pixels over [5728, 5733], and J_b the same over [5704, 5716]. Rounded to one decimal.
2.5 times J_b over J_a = 3.0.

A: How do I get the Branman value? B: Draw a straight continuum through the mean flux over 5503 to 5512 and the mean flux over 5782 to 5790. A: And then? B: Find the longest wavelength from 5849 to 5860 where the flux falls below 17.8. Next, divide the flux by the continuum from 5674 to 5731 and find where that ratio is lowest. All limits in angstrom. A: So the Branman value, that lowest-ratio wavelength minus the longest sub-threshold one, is -147.8 angstrom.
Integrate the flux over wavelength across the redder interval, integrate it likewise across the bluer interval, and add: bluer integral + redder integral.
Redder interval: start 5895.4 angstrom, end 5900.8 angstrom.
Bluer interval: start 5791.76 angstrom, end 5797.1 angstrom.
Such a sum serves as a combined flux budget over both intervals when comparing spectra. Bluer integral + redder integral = 170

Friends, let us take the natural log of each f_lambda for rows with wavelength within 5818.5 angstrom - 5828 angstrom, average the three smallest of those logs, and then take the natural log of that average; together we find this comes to 1.064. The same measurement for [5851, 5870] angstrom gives 1.041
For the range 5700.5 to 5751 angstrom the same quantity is 1.025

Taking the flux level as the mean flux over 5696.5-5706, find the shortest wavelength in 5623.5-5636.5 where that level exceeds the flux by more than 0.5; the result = 5625.49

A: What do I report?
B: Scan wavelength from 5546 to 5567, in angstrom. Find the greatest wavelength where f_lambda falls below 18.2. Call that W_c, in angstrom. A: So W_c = 5566.22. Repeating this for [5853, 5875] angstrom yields 5870.30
